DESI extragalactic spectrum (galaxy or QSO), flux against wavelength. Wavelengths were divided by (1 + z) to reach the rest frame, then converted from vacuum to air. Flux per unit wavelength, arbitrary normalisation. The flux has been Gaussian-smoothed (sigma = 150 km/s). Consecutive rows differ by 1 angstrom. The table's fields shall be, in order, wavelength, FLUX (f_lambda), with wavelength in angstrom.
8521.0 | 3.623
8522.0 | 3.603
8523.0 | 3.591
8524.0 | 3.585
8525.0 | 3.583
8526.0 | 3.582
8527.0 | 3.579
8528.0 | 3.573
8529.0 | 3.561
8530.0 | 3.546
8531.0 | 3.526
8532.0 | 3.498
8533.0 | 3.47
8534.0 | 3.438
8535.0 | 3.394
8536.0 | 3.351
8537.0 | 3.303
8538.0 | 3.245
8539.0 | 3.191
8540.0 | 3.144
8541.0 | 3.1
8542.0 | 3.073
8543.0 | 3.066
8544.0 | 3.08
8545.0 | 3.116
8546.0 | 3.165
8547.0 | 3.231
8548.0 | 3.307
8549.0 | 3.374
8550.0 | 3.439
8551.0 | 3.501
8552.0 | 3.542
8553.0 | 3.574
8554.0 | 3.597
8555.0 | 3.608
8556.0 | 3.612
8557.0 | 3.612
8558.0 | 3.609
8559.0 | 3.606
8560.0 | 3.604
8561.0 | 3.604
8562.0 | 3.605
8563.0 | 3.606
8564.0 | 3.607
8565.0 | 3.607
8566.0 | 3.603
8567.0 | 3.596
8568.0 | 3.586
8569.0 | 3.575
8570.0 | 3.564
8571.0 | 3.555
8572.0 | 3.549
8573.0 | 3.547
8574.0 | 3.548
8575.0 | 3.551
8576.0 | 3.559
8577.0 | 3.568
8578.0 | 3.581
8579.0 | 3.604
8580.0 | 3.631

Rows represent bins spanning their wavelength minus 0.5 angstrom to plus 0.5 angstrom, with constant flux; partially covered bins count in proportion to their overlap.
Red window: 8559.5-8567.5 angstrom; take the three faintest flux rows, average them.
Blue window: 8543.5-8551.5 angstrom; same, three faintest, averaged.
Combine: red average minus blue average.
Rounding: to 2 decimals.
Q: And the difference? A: 0.48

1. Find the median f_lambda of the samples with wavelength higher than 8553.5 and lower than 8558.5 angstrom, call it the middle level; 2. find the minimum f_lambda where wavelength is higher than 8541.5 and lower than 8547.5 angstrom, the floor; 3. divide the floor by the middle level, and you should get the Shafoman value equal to 0.85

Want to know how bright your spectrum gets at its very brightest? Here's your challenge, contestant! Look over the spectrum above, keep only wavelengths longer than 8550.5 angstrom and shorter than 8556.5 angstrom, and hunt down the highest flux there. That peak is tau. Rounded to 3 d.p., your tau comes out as 3.612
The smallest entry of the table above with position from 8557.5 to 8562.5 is 3.604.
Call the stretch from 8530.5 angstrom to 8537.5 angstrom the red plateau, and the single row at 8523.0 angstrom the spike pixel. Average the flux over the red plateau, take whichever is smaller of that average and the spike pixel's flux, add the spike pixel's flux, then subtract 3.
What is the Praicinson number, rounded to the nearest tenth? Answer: 4.0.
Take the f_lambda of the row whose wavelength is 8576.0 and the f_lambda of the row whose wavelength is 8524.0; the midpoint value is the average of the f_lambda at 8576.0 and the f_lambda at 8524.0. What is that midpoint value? 3.57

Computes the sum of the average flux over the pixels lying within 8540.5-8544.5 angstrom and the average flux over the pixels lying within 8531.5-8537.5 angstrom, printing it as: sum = 6.49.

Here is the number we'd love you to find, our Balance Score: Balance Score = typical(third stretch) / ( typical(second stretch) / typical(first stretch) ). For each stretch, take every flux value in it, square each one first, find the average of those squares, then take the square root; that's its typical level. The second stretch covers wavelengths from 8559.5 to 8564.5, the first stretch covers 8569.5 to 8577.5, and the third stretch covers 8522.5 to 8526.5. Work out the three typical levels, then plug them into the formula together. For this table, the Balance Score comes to 3.5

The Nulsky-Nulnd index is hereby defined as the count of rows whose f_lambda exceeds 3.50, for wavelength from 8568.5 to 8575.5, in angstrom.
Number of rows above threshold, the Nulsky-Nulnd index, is 7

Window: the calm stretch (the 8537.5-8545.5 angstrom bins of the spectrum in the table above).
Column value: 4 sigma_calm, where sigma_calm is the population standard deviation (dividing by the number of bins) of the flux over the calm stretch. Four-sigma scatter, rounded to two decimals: 0.24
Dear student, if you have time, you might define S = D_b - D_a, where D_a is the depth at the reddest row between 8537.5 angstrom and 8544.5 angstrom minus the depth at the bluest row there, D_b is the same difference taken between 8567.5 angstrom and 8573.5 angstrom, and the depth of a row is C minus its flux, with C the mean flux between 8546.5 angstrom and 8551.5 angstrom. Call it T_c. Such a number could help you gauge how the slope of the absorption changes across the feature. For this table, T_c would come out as -0.13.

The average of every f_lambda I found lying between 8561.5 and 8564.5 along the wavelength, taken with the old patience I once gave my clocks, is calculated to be 3.61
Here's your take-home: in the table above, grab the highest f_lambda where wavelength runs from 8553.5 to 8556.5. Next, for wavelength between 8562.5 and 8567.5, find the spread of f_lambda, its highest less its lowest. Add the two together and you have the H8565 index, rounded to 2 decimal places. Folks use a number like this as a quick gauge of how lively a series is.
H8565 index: 3.62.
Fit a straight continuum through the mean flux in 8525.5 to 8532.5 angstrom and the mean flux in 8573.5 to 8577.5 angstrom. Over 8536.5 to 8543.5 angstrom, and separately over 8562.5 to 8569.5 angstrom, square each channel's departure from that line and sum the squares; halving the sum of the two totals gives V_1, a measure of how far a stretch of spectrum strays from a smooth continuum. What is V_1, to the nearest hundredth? 0.57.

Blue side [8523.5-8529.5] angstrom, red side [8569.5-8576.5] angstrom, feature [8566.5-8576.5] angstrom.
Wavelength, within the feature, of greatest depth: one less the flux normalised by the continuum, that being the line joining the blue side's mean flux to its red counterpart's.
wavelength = 8573.0 angstrom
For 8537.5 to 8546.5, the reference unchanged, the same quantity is 8543.0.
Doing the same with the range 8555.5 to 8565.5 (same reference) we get 8560.0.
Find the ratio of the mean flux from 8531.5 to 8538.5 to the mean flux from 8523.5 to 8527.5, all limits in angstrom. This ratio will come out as 0.95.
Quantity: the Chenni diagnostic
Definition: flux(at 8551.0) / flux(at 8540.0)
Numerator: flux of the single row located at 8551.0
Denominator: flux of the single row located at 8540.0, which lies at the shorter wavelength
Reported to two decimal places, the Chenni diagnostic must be 1.11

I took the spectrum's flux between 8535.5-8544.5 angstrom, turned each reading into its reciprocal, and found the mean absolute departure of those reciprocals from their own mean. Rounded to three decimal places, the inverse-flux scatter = 0.009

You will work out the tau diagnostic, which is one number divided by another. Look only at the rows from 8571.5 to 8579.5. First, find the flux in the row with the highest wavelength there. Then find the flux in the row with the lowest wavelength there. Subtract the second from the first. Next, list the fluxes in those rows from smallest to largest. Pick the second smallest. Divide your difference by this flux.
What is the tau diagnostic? 0.016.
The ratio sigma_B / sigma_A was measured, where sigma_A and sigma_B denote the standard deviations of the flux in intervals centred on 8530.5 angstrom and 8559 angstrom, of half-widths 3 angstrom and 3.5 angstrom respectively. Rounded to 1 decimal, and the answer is 0.1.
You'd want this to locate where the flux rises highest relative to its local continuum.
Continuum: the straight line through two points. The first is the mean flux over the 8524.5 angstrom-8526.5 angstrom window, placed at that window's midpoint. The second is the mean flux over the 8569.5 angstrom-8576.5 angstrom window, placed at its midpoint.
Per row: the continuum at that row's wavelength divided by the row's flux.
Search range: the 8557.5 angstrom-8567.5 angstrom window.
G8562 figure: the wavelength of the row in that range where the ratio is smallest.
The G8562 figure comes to 8565.0 angstrom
